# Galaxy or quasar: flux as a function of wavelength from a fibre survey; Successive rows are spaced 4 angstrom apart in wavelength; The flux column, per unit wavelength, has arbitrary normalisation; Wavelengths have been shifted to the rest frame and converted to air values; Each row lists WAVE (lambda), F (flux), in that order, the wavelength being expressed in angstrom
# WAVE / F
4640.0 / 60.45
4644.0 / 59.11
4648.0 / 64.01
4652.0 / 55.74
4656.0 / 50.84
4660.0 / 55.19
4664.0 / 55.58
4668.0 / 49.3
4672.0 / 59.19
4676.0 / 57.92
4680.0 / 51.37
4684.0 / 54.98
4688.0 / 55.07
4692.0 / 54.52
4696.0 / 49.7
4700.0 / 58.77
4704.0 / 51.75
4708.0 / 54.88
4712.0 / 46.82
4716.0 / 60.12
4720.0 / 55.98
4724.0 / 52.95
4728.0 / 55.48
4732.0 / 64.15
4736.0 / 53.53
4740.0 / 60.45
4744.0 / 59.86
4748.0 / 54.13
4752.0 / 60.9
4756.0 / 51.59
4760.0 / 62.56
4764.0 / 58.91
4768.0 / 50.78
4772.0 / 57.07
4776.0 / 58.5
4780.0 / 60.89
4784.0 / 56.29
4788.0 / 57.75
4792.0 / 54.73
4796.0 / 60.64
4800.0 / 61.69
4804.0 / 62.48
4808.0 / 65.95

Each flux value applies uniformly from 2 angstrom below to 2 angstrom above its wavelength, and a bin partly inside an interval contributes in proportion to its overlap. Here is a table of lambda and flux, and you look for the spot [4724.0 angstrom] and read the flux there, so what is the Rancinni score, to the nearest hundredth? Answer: 52.95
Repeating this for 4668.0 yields 49.30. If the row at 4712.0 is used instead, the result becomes 46.82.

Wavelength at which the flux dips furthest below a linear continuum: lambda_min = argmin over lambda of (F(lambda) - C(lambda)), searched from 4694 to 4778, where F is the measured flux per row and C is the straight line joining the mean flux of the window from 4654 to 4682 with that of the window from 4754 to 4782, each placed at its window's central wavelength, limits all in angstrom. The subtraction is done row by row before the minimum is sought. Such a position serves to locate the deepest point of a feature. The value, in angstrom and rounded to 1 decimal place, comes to 4712.0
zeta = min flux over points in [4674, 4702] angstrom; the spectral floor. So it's 49.7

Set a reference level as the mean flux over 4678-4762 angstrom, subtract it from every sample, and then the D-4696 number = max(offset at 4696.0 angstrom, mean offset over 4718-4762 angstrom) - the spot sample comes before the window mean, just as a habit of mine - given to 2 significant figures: 1.7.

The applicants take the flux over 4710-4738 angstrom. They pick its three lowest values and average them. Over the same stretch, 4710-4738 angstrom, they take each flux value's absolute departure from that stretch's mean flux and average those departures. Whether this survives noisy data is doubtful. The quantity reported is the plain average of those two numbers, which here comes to 27.5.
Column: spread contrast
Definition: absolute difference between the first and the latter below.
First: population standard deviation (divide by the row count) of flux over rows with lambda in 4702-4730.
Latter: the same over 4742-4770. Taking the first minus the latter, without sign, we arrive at 0.56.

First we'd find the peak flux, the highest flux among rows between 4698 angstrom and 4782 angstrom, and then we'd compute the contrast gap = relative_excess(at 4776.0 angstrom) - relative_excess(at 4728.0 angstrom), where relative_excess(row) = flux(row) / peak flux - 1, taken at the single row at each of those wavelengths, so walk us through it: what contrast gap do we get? 0.047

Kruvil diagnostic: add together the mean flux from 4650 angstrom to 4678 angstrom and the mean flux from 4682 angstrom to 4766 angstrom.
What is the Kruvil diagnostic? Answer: 110.9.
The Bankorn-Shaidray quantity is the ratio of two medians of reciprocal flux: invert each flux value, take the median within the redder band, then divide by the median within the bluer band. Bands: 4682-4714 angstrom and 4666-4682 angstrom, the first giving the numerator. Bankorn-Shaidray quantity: 0.995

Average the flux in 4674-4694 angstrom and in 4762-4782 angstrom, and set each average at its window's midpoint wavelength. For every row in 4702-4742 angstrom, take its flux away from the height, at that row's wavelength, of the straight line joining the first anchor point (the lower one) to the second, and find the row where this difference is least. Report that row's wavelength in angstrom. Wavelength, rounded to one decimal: 4732.0 angstrom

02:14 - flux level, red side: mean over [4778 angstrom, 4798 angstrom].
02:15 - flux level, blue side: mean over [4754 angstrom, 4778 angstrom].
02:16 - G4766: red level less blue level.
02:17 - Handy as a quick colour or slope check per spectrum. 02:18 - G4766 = 1.5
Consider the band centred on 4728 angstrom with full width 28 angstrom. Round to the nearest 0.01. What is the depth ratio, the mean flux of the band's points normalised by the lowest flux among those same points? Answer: 1.09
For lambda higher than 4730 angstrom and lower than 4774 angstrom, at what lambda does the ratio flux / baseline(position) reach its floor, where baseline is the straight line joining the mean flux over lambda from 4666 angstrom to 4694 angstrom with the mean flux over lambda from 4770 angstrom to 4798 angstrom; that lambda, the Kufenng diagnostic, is 4768.0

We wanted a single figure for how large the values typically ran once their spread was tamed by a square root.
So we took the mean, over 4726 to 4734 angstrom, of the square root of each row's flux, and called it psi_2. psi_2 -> 7.73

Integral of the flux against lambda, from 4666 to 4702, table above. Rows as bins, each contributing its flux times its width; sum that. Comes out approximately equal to 1963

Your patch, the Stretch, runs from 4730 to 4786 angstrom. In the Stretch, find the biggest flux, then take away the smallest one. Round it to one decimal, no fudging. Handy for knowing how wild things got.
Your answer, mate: 13.4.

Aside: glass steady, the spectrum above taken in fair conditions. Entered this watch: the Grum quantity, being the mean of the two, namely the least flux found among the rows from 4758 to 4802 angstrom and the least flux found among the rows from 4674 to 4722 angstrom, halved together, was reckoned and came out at 48.8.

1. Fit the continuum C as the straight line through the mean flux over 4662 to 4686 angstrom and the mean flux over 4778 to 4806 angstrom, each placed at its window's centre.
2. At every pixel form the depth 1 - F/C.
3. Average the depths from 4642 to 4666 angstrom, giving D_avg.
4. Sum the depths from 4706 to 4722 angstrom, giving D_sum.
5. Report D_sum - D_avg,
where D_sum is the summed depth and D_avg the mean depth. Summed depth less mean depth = 0.18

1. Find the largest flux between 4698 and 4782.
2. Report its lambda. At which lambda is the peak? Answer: 4732.0 angstrom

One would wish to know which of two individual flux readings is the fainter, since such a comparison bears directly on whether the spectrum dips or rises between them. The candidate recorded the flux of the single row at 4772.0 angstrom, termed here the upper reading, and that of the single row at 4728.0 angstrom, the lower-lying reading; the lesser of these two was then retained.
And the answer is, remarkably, 55.5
